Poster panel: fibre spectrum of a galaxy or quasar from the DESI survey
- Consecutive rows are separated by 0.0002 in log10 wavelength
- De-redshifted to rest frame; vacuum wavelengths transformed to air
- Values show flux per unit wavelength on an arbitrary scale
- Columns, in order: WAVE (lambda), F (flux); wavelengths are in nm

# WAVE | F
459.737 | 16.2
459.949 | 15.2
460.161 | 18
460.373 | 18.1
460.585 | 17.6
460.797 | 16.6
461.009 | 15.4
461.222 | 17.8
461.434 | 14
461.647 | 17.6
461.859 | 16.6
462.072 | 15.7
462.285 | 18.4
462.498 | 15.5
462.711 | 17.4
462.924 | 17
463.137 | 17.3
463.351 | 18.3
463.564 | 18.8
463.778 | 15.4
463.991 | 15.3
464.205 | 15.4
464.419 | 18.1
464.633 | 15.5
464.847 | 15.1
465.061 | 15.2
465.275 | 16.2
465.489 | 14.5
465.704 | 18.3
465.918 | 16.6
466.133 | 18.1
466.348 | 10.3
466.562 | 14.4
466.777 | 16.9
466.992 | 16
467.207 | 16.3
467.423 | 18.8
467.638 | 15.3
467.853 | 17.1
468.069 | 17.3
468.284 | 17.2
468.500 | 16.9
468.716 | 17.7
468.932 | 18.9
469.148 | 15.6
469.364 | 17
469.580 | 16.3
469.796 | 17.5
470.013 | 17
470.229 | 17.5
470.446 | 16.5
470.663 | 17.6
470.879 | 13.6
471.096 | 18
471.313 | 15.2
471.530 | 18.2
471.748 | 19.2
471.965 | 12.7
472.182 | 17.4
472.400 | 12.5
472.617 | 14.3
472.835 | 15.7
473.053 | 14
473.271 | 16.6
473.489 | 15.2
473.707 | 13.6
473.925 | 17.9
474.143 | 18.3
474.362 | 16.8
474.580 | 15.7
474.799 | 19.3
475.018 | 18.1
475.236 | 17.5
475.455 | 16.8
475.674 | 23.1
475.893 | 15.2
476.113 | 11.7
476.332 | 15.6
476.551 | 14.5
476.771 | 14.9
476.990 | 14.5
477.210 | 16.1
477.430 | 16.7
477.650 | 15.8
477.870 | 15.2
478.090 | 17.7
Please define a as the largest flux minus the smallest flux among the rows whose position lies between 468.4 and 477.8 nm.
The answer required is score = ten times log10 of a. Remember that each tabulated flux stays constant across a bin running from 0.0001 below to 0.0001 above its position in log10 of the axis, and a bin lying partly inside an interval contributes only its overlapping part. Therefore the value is 10.6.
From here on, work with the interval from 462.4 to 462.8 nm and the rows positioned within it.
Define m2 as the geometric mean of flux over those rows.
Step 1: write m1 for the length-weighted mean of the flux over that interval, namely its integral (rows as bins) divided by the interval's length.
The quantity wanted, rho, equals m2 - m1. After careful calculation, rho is -0.01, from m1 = 16.4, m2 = 16.4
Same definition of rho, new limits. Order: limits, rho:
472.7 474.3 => -0.08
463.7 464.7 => -0.07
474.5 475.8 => -0.17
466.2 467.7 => -0.30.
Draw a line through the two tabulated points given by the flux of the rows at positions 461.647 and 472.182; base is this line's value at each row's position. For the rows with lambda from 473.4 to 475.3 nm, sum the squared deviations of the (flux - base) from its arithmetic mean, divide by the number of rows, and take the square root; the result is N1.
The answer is 1.7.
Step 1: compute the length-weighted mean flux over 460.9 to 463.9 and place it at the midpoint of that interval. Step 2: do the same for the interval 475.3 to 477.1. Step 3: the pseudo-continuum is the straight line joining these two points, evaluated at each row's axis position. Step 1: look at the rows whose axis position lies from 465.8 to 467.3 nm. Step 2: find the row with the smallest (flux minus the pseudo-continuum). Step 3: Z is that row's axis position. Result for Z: 466.348 nm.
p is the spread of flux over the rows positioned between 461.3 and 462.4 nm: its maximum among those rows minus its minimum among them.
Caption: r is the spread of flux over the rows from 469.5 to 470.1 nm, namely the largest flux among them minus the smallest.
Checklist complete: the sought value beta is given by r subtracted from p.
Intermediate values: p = 4.4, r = 1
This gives 3.2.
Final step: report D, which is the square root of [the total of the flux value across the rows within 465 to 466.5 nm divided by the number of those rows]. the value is 3.95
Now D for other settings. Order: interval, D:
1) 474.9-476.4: 4.11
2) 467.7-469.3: 4.15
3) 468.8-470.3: 4.14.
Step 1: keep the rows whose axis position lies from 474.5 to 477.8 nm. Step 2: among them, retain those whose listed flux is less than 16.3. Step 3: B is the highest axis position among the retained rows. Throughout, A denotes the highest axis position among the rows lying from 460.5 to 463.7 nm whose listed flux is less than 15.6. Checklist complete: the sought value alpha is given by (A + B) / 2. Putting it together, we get 470.07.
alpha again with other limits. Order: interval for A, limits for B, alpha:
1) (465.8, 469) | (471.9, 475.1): 471.11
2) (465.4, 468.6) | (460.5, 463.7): 465.07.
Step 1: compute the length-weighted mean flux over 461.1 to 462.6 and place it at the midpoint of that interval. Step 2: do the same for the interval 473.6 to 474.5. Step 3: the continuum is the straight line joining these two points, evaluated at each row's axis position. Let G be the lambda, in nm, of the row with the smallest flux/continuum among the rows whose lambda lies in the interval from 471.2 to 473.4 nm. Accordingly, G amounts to 472.400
